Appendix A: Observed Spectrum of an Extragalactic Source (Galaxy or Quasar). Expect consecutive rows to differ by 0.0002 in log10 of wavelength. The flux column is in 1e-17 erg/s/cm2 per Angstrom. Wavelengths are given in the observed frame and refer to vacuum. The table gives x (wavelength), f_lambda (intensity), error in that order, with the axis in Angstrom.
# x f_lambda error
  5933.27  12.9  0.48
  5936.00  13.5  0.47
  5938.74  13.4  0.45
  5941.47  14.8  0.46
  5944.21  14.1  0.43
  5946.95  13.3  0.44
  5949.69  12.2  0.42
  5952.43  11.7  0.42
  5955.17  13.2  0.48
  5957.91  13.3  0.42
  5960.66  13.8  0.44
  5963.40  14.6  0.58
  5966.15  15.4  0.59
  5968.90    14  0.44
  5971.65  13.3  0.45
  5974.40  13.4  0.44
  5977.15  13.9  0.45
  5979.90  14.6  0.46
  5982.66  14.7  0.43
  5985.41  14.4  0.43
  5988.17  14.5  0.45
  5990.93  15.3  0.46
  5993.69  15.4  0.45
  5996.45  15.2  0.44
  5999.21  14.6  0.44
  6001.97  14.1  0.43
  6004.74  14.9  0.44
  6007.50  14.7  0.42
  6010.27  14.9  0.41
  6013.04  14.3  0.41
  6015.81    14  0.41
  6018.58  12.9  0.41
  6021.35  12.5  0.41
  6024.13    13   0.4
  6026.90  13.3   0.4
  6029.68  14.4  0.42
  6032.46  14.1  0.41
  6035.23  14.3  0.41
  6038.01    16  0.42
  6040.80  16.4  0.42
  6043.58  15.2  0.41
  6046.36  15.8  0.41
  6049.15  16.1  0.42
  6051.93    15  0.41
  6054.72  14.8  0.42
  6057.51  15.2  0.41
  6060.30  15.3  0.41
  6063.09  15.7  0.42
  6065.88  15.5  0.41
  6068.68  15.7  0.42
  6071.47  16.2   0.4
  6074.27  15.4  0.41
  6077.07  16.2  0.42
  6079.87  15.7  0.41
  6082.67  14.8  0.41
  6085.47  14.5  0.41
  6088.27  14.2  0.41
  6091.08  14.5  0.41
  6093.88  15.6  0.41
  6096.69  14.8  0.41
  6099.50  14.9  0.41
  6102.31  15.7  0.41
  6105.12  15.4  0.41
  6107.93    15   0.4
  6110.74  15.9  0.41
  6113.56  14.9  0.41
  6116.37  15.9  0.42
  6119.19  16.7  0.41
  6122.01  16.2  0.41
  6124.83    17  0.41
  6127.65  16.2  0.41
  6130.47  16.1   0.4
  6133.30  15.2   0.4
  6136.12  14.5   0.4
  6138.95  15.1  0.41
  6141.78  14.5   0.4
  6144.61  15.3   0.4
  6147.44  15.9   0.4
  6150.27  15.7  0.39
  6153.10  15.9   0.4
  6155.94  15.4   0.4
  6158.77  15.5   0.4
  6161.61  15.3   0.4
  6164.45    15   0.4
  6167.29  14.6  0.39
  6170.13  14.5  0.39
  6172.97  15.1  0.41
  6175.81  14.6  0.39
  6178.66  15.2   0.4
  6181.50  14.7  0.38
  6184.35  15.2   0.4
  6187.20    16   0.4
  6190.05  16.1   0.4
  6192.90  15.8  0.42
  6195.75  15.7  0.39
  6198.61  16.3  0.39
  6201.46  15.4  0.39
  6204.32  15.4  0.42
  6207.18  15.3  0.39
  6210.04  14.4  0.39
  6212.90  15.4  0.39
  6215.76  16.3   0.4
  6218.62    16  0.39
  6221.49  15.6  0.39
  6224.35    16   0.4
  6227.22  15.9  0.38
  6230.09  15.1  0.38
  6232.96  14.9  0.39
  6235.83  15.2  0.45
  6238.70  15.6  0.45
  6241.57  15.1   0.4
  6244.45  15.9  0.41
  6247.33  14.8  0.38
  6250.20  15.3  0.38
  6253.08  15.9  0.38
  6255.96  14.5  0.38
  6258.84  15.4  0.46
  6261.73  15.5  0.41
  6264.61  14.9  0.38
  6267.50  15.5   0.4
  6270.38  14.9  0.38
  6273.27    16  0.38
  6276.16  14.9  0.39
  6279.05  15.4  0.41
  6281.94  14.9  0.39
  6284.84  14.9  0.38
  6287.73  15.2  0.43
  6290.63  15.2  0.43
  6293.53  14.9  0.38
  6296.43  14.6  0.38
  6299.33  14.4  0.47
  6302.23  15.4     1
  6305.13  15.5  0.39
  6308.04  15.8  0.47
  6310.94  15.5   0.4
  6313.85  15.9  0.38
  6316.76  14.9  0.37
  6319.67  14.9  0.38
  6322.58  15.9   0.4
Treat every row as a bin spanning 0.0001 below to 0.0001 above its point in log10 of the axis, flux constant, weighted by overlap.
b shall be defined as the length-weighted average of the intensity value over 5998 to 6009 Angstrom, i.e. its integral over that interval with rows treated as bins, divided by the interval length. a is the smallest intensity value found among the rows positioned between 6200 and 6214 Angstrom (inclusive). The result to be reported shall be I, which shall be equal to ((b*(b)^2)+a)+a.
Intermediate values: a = 14.4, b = 14.6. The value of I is 3128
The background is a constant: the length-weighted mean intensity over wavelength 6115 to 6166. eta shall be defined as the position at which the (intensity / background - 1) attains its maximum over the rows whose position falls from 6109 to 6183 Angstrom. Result 6124.83 Angstrom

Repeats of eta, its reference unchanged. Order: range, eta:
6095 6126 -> 6124.83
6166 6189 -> 6187.20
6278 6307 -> 6305.13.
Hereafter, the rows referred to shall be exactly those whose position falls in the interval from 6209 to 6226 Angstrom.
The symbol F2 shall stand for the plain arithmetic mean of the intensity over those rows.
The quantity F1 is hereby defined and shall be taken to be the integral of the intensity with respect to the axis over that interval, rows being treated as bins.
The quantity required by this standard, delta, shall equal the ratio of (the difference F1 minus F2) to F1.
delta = 0.941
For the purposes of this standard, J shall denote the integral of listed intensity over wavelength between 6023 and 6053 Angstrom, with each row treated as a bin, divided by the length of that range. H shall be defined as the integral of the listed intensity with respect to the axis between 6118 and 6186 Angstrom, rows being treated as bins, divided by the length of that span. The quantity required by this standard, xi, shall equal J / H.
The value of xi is 0.97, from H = 15.39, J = 14.9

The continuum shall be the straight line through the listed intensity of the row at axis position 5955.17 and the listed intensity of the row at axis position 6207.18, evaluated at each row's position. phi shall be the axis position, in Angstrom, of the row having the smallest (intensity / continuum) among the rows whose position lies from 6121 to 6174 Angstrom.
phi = 6170.13 Angstrom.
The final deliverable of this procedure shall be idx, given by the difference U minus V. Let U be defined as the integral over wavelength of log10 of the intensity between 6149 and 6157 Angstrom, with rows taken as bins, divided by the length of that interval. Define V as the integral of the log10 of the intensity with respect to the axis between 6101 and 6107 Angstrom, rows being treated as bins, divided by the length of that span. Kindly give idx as 0.00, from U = 1.19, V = 1.19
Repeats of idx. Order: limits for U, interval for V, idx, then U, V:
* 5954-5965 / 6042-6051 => -0.06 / 1.14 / 1.20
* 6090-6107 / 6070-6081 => -0.02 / 1.18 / 1.20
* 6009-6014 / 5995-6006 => 0.00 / 1.16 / 1.17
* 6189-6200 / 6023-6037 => 0.06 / 1.20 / 1.14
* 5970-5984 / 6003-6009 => -0.02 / 1.15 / 1.17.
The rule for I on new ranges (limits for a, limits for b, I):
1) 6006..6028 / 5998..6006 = 3088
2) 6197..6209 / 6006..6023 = 2702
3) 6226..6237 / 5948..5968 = 2473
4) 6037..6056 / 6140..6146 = 3339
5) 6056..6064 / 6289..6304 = 3348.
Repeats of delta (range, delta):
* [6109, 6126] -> 0.941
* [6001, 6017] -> 0.938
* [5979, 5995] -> 0.937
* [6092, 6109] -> 0.941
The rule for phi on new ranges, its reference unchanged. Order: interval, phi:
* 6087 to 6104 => 6088.27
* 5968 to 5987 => 5971.65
